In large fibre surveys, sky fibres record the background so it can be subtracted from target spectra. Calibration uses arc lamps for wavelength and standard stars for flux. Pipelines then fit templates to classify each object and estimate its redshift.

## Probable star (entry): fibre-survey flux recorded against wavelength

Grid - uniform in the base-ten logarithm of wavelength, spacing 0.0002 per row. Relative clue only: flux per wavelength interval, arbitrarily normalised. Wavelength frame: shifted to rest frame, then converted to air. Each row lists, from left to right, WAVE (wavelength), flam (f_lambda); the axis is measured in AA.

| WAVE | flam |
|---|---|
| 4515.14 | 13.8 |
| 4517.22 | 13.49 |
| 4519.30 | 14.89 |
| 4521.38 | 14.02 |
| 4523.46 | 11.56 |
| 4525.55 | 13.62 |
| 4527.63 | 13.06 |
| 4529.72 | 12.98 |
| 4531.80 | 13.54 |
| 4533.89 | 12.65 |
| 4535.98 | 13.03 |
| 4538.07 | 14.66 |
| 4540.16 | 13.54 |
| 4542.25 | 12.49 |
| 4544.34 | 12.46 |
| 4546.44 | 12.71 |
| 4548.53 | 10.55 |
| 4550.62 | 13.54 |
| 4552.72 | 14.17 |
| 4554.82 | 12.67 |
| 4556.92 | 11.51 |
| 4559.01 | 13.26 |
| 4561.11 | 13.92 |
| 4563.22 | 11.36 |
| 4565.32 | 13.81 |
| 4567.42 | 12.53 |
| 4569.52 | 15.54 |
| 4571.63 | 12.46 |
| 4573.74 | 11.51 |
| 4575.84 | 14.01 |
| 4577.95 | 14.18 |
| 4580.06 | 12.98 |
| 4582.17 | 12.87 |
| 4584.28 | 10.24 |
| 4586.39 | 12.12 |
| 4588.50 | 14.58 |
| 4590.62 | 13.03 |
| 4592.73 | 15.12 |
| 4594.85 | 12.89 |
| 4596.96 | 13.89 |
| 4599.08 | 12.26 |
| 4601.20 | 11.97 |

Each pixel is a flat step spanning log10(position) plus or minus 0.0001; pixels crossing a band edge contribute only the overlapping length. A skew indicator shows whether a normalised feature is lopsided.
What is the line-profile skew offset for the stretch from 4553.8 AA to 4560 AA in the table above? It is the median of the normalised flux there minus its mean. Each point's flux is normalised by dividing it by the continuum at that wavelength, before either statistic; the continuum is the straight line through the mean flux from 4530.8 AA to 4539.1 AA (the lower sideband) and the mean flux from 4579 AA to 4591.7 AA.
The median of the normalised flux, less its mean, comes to 0.012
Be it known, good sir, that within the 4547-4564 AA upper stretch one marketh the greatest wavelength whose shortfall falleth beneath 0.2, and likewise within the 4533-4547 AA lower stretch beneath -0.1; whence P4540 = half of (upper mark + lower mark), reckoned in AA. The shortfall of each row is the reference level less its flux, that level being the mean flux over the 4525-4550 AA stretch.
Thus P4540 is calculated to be 4550.6 AA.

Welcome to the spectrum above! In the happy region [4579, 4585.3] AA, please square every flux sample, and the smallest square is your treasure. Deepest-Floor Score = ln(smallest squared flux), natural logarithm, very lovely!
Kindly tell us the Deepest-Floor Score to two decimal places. 4.65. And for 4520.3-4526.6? 4.90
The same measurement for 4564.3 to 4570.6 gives 5.06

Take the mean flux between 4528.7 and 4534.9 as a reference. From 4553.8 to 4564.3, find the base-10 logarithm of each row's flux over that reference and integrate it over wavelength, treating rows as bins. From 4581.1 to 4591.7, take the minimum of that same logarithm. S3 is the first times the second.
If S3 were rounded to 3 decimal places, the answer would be 0.021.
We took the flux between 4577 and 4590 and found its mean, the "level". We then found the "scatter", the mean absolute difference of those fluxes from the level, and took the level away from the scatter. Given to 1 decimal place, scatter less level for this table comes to -11.7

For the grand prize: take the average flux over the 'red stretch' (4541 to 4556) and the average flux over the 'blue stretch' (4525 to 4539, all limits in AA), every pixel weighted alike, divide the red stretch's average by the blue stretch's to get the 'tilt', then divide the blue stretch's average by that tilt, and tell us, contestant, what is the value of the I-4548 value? 14.1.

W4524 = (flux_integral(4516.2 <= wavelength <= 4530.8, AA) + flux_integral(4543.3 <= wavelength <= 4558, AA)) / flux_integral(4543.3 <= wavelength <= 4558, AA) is 2.06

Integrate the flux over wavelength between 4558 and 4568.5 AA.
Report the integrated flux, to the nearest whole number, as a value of 136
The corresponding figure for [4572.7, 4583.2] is 138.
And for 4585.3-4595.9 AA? 143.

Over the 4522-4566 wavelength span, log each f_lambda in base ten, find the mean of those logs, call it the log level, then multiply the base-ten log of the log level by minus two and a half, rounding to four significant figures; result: -0.1129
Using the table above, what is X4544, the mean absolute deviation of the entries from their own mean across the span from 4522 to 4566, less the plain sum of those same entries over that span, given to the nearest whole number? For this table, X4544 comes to -270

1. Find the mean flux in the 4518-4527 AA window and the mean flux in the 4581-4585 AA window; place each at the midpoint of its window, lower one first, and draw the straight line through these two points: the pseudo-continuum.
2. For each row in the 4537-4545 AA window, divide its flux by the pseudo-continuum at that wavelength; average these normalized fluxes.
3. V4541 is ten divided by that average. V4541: 9.7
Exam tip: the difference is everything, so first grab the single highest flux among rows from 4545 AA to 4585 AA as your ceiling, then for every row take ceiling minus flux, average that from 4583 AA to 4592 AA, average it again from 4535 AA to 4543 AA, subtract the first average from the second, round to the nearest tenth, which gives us -0.9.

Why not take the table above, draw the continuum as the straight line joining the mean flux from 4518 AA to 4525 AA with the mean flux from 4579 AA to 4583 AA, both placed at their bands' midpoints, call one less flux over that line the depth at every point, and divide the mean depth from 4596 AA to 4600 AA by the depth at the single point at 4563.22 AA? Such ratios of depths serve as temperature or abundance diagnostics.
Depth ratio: -0.2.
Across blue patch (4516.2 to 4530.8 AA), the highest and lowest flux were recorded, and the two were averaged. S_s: 13.2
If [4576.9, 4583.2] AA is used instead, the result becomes 13.5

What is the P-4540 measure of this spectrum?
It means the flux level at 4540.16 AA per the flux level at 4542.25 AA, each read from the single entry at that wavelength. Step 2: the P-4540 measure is 1.08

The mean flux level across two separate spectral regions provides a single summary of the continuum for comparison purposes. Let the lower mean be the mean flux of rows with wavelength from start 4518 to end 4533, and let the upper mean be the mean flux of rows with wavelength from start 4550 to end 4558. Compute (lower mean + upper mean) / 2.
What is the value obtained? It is 13.2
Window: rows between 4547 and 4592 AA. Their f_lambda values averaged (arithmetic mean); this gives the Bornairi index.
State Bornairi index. 12.9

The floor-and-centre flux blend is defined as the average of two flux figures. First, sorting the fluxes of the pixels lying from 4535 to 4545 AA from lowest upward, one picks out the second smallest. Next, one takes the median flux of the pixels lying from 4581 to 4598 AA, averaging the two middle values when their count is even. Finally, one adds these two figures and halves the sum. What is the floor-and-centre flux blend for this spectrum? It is 12.7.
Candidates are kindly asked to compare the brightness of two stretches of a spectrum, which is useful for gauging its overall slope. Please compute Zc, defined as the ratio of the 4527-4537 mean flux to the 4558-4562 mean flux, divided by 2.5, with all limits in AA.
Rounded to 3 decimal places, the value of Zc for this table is 0.384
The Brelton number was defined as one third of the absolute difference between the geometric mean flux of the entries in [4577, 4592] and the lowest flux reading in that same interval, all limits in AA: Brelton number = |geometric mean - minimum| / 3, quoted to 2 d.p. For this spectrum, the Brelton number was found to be 0.85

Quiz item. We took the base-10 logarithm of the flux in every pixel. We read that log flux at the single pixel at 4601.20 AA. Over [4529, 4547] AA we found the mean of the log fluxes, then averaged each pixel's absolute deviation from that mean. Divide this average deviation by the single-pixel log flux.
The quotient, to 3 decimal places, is 0.016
